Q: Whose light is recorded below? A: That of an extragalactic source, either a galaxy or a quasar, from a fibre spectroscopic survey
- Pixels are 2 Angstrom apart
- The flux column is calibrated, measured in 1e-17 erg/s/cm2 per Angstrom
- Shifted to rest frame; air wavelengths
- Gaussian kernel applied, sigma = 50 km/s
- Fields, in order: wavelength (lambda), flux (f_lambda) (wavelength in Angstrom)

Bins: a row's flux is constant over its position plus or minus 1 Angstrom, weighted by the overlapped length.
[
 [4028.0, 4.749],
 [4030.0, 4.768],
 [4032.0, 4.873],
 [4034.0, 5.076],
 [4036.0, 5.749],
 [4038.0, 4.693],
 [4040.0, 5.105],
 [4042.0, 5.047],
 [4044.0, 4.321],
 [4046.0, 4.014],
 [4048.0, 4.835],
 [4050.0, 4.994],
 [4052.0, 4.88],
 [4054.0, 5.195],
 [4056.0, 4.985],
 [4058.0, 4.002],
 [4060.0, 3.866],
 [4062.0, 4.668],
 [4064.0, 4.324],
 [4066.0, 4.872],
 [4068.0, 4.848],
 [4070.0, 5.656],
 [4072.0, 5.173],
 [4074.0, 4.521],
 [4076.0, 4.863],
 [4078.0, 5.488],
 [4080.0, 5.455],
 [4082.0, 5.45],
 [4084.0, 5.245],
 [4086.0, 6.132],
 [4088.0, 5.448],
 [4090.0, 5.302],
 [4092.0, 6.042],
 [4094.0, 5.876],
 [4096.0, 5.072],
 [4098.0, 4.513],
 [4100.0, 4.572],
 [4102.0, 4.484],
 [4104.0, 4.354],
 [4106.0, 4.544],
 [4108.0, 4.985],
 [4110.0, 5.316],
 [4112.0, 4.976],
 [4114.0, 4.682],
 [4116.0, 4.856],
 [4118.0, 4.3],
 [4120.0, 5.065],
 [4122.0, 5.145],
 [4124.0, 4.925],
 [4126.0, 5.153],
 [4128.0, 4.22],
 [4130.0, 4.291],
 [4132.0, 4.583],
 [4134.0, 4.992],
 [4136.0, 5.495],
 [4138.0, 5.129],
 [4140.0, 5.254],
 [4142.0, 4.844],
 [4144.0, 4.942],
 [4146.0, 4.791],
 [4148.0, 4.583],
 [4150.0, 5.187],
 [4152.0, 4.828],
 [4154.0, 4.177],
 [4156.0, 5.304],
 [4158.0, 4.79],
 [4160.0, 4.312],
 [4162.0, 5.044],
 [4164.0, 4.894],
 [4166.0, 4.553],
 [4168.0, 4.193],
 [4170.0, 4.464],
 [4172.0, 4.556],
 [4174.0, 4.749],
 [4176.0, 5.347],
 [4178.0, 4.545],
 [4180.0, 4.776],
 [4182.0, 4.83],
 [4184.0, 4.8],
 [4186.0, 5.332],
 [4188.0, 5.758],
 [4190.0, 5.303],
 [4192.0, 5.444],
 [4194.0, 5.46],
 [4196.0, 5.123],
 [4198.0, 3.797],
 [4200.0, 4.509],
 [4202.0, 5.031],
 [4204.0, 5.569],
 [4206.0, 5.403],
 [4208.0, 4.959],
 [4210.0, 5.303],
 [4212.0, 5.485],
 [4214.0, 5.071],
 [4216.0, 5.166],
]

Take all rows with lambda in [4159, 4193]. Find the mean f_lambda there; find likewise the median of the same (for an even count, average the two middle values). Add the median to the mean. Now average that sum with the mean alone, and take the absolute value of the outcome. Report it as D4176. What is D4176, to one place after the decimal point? 7.3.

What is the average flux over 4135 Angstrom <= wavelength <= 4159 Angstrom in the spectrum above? 4.9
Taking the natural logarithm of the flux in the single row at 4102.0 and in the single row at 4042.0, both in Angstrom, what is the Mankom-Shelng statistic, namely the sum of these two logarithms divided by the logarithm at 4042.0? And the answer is 1.93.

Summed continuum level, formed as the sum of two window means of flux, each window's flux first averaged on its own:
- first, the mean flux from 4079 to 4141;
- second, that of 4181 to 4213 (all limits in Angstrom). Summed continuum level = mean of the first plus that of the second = 10.2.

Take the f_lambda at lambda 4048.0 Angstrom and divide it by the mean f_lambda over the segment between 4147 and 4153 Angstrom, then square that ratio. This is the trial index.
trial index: 0.99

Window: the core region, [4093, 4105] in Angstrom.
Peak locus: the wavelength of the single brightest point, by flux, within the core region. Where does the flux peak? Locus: 4094.0 Angstrom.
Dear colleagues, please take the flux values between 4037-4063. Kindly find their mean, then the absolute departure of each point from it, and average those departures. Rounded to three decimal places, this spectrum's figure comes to 0.376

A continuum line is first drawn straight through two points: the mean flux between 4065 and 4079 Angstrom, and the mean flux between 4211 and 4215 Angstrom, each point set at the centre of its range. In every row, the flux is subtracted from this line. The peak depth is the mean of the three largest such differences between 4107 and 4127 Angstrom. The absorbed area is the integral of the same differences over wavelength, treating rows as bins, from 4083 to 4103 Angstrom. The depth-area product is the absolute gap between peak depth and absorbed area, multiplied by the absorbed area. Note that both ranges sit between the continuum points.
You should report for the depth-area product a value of -14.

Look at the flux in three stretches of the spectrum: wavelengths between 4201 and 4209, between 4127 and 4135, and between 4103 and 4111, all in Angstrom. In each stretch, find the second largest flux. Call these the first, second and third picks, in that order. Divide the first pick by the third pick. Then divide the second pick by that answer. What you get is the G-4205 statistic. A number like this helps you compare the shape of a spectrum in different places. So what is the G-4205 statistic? 4.2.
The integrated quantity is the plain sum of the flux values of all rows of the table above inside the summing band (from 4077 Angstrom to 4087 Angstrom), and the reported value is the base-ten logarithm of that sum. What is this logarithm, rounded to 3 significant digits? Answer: 1.44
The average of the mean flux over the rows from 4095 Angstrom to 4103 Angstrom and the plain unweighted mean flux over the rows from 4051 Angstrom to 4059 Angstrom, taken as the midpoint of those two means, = 4.71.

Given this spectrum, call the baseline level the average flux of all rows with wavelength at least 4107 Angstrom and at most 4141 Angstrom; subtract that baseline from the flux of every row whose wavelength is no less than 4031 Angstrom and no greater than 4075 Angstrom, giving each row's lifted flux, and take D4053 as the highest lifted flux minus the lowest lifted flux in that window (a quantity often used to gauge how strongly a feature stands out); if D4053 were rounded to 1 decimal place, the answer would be 1.9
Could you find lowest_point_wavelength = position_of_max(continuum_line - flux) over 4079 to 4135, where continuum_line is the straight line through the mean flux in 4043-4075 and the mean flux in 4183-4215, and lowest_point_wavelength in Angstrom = 4128.0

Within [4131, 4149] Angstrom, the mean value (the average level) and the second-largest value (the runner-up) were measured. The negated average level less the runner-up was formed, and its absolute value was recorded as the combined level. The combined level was 10.2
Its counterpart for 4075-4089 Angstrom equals 10.9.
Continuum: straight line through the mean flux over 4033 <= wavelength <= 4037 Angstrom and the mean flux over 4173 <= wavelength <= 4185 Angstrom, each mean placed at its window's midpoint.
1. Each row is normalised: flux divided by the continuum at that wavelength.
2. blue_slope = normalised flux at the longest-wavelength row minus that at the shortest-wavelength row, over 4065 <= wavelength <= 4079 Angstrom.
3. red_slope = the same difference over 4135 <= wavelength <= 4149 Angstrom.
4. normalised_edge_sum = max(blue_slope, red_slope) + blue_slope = 0.25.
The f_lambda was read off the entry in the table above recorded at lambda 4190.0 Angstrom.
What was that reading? 5.303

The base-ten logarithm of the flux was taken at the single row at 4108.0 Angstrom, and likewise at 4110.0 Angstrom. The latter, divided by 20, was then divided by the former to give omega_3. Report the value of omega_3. 0.0520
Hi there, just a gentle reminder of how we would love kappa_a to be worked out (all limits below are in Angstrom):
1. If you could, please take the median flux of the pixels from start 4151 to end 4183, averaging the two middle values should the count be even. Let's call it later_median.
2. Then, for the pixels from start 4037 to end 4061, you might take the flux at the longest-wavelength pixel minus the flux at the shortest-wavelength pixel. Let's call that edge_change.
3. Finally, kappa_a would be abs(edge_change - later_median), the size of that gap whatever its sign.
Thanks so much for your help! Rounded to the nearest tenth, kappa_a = 5.6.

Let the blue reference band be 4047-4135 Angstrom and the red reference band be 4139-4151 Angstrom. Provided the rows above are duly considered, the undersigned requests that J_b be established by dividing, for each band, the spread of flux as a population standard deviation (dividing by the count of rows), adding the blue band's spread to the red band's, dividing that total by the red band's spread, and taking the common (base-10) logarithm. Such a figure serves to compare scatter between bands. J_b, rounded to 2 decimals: 0.50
